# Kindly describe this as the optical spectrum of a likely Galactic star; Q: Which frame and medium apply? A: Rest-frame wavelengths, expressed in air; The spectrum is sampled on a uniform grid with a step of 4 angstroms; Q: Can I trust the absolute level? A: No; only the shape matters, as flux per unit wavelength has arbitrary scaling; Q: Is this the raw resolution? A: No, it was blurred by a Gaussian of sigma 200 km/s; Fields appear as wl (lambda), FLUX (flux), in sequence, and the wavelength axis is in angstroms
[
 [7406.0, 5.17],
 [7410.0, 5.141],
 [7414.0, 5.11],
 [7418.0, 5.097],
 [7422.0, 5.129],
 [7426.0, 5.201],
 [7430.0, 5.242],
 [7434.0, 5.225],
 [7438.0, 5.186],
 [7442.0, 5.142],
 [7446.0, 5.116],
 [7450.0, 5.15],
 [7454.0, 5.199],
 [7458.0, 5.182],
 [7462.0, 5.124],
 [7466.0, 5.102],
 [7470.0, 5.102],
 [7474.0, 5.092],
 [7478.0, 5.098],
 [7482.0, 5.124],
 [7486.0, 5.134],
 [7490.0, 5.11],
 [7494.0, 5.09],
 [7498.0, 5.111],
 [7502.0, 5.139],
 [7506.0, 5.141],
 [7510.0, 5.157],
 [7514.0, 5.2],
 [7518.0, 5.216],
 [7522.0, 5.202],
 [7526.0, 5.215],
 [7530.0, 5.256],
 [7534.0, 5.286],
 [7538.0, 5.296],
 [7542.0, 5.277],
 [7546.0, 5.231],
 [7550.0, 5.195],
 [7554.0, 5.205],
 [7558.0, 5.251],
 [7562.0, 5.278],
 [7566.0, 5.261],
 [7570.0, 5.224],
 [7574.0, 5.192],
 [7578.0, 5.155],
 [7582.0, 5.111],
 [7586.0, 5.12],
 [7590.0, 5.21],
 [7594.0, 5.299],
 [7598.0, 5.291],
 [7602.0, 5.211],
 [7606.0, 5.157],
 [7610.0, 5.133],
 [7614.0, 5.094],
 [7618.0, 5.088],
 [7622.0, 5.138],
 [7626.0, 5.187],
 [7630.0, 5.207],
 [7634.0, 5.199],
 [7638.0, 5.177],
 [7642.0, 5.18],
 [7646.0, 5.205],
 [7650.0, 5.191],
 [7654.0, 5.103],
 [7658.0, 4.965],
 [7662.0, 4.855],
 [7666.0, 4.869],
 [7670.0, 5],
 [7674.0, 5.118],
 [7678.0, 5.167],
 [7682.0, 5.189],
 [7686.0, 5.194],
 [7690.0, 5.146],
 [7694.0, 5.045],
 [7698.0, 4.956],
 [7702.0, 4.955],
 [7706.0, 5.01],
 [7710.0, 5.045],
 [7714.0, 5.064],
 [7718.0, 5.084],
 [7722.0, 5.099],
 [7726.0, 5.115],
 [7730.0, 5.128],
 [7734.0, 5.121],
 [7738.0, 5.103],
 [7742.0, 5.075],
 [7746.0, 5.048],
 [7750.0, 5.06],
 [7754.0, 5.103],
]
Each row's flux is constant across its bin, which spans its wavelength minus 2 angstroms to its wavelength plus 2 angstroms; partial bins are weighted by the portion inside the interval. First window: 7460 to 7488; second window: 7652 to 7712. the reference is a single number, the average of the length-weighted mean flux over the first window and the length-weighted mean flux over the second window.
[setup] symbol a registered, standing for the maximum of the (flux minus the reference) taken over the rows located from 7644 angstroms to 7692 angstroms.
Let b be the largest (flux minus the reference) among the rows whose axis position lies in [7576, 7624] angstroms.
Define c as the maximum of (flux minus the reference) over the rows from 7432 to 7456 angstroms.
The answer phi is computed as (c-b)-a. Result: -0.20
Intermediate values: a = 0.129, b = 0.223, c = 0.149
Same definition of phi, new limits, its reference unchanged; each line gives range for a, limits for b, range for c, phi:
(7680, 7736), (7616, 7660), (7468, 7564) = -0.03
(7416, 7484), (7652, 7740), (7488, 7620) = -0.06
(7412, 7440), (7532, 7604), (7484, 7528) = -0.25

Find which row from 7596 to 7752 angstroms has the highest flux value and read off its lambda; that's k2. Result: 7598.0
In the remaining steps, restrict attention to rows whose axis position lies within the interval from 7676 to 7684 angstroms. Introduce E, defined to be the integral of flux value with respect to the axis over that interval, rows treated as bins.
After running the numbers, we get 41.4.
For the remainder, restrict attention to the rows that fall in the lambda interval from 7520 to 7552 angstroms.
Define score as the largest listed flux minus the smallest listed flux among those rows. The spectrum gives 0.10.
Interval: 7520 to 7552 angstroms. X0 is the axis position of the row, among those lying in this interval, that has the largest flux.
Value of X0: 7538.0 angstroms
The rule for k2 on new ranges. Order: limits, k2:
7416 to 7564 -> 7538.0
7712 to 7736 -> 7730.0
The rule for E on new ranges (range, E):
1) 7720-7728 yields 40.9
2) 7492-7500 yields 40.8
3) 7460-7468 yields 40.9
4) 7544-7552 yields 41.7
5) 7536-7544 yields 42.3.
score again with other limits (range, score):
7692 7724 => 0.14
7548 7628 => 0.21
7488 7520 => 0.13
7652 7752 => 0.34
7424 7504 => 0.15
